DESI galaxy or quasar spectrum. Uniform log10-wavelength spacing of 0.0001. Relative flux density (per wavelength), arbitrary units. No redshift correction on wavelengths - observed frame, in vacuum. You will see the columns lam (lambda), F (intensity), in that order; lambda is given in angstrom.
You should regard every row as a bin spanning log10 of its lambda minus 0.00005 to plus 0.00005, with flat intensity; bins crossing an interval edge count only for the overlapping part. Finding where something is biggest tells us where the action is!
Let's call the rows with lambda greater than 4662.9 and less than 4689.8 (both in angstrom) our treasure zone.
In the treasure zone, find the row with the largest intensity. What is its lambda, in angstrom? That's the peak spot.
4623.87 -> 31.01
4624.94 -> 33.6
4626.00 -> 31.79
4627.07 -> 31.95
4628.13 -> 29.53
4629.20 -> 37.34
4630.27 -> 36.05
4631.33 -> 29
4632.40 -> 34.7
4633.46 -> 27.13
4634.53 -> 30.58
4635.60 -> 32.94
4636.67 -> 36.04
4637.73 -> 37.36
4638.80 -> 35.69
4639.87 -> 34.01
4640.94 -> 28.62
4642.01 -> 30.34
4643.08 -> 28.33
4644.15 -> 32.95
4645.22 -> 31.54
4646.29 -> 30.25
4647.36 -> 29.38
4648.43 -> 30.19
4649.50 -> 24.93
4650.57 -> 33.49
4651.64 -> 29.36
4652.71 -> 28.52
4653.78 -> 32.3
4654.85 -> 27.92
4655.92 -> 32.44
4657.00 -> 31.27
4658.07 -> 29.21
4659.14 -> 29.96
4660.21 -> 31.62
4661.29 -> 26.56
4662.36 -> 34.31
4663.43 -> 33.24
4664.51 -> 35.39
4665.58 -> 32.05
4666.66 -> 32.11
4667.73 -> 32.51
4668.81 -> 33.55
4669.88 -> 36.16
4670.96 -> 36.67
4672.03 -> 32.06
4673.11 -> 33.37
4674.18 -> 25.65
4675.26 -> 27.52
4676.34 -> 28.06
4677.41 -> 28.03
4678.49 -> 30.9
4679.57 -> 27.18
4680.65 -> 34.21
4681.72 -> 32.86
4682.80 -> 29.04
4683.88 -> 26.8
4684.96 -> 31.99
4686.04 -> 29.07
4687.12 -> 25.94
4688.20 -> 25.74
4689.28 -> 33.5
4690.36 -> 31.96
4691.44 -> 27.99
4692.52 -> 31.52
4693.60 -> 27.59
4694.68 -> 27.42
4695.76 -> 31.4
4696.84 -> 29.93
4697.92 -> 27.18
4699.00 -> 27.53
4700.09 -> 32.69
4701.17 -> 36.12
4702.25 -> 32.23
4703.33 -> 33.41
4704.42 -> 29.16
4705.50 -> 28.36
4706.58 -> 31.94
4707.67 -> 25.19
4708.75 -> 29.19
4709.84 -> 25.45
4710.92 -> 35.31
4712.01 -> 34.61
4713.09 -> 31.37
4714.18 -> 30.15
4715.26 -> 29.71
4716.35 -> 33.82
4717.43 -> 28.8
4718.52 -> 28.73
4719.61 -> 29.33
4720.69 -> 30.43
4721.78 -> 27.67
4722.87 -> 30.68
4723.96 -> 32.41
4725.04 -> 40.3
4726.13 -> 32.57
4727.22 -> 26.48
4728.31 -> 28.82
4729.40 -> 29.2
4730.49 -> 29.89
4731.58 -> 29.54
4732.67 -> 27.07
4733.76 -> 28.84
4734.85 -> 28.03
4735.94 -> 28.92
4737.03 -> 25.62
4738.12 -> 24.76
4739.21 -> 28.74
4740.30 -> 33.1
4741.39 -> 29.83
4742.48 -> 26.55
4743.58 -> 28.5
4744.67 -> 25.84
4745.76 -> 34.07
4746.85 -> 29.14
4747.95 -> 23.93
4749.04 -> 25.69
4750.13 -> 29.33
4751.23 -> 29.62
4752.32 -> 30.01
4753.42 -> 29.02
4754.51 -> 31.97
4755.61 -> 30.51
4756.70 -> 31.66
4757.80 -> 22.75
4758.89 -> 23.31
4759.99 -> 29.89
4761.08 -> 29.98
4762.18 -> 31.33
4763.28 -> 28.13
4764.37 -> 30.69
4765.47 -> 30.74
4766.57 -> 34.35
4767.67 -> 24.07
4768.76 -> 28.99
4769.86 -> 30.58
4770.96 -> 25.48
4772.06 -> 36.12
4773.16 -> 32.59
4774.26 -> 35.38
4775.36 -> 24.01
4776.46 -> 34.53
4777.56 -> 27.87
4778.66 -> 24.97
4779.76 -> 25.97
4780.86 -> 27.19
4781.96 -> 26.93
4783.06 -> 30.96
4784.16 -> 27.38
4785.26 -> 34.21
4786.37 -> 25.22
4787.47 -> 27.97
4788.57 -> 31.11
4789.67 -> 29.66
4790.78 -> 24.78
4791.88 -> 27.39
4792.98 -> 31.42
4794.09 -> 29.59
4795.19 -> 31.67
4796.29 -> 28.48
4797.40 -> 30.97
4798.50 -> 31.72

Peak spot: 4670.96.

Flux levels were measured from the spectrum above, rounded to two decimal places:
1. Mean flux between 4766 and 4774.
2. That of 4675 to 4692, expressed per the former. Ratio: 0.97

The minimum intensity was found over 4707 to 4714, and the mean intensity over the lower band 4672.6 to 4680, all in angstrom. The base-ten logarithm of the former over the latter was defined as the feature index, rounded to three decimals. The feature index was -0.056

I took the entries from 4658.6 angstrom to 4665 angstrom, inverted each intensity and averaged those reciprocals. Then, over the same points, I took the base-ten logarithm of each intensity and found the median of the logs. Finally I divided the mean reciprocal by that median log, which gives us 0.0210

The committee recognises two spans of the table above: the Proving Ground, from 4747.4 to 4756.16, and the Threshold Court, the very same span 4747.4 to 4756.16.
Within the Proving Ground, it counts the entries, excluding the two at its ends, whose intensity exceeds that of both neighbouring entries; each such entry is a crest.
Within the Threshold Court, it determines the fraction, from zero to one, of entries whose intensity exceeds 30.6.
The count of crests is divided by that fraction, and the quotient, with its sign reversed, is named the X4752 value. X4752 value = -16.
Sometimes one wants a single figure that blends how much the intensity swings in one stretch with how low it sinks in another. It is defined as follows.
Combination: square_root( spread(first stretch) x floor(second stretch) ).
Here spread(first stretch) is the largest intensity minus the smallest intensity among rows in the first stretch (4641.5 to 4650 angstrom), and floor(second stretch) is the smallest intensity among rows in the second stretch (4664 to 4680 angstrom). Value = 14.3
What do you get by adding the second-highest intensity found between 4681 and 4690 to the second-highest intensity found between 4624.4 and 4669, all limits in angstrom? 70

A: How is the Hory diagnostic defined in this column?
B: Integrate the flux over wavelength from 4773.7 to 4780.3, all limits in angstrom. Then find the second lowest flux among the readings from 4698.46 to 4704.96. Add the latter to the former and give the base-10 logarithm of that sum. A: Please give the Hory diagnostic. 2.341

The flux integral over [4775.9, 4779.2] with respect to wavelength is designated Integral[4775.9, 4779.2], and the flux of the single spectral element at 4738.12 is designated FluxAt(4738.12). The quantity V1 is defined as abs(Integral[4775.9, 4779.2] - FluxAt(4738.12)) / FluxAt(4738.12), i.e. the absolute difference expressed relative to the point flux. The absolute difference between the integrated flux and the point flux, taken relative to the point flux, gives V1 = 2.88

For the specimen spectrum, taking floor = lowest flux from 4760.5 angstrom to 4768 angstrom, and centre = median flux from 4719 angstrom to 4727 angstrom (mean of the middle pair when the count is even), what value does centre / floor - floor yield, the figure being -23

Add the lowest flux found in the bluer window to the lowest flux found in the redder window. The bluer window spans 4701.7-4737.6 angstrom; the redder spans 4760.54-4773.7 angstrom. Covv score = 49.3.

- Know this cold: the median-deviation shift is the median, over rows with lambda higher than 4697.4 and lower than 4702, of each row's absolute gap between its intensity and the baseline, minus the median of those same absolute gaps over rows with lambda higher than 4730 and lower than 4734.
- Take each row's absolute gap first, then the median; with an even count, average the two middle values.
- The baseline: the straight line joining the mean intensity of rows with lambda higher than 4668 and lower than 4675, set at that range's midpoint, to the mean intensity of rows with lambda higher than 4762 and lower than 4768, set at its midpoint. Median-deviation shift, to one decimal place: 2.6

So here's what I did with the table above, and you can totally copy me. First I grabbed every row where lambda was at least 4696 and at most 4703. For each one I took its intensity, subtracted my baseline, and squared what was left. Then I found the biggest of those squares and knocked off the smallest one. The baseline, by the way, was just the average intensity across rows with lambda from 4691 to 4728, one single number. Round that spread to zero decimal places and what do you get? 31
